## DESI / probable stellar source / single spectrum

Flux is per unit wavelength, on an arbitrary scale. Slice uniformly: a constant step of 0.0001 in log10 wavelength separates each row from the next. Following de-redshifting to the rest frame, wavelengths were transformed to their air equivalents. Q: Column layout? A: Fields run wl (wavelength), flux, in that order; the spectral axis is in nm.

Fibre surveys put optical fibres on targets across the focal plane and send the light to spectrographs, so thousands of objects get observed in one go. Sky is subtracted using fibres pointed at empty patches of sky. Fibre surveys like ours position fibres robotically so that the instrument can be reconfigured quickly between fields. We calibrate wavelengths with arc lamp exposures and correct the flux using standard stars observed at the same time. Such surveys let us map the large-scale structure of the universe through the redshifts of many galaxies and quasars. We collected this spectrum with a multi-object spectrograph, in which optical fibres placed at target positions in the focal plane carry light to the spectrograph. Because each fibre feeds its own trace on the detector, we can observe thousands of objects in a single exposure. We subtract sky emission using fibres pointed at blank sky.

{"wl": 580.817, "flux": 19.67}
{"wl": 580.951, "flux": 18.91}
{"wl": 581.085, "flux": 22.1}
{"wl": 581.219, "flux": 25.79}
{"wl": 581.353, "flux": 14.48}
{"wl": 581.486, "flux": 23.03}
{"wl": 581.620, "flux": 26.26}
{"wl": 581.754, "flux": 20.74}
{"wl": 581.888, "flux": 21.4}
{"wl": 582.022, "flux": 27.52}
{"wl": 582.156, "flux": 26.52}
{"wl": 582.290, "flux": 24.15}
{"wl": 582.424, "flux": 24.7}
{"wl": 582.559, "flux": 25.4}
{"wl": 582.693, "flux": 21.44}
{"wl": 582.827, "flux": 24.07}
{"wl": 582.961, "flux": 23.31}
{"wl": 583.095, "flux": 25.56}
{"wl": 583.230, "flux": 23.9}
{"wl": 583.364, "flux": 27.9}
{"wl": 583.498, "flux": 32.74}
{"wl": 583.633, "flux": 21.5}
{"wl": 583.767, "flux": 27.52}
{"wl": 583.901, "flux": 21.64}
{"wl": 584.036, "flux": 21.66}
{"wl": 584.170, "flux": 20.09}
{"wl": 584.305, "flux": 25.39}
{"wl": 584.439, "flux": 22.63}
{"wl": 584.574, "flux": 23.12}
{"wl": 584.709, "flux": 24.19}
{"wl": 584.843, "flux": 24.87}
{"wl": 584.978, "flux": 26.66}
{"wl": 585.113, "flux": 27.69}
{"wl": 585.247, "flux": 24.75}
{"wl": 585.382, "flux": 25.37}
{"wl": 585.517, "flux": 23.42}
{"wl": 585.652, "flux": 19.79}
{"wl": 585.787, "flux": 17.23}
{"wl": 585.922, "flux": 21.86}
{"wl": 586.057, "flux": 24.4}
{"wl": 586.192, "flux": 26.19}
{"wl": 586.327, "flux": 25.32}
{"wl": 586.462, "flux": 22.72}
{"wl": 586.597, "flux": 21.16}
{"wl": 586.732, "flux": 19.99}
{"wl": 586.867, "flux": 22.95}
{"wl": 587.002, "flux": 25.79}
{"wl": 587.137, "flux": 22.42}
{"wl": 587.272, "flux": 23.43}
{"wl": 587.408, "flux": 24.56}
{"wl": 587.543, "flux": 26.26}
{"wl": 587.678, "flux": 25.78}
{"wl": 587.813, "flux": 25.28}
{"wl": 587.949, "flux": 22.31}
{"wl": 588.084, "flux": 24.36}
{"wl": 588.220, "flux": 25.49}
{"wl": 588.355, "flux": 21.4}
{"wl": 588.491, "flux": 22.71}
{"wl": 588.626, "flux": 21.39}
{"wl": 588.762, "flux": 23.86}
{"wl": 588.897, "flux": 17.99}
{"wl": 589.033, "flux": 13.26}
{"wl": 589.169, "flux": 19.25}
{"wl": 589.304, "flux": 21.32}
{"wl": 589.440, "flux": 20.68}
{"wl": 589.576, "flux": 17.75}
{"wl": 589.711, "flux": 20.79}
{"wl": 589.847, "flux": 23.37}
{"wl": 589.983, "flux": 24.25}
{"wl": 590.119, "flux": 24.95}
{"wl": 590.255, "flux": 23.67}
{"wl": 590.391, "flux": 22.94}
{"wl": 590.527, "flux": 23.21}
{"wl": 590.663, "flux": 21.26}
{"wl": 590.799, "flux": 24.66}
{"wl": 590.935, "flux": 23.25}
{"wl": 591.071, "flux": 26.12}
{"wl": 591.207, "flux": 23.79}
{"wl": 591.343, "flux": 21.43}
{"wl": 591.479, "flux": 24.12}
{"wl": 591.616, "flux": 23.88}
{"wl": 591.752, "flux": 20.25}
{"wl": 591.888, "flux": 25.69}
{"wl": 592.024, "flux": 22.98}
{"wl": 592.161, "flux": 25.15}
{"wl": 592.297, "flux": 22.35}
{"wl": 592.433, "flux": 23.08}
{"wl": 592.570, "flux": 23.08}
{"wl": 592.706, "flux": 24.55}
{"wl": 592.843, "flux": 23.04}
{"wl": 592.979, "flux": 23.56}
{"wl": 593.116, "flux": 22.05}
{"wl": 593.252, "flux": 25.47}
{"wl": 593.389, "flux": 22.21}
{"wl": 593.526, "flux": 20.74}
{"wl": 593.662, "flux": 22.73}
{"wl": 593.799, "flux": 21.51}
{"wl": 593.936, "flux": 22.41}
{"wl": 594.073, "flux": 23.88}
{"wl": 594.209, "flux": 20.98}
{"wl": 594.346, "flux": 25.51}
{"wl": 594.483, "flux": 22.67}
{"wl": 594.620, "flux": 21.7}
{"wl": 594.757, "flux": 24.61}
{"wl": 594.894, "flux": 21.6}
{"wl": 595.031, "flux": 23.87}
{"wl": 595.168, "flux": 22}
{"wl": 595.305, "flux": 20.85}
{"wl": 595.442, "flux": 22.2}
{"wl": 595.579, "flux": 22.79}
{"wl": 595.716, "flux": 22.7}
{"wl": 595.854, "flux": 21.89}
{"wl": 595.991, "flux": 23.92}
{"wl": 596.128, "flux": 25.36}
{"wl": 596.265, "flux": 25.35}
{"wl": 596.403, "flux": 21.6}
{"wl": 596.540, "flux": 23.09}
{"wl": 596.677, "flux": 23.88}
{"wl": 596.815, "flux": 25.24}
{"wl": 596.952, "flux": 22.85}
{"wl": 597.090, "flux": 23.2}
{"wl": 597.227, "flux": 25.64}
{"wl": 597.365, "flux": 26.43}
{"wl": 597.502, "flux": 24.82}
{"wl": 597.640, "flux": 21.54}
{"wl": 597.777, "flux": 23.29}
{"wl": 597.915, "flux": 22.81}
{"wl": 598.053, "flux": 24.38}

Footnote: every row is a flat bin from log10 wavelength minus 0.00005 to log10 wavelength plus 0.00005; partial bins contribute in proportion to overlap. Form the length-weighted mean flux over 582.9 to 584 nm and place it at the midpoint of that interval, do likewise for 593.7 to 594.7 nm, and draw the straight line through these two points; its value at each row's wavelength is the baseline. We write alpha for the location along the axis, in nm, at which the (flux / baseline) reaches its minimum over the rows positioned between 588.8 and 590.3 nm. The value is 589.033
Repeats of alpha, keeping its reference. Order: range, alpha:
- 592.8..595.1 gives 593.526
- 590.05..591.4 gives 590.663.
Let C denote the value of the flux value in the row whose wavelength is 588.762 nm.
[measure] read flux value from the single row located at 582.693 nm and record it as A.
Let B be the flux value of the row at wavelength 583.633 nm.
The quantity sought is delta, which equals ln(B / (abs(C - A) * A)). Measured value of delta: -0.88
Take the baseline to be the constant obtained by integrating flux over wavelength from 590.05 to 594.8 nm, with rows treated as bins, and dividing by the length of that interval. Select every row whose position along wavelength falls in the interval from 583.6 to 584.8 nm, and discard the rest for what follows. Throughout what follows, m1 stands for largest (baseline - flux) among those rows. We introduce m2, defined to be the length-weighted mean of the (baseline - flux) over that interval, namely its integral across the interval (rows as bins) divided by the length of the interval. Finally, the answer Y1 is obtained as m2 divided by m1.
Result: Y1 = 0.02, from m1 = 3.1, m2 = 0.1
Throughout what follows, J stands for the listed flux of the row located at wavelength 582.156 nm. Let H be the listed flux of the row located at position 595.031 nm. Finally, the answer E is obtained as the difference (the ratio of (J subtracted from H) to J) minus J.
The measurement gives -26.6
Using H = 23.87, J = 26.52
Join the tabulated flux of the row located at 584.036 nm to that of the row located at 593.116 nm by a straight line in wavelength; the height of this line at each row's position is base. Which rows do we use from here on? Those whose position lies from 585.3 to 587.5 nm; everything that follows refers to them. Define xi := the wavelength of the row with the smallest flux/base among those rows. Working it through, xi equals 585.787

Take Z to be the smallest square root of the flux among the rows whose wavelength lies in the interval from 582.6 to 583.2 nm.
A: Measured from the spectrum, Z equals 4.63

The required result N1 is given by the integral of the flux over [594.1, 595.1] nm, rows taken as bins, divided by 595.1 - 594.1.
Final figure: 23.04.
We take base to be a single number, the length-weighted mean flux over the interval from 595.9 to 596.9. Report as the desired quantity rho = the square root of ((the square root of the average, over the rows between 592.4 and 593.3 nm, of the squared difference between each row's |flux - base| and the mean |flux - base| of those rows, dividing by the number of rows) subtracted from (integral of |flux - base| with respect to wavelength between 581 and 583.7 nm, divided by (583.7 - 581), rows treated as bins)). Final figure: 1.44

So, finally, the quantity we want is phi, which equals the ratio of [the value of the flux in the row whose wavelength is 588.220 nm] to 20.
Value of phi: 1.27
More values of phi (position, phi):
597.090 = 1.16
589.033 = 0.66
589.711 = 1.04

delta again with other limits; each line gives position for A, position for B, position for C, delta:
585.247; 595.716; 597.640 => -1.25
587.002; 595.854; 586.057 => -0.49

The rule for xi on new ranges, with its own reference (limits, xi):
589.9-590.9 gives 590.663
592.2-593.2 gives 593.116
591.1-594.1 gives 591.752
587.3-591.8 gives 589.033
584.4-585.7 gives 585.652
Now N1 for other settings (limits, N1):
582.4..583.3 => 24.02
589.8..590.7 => 23.44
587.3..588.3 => 24.76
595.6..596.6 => 23.38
